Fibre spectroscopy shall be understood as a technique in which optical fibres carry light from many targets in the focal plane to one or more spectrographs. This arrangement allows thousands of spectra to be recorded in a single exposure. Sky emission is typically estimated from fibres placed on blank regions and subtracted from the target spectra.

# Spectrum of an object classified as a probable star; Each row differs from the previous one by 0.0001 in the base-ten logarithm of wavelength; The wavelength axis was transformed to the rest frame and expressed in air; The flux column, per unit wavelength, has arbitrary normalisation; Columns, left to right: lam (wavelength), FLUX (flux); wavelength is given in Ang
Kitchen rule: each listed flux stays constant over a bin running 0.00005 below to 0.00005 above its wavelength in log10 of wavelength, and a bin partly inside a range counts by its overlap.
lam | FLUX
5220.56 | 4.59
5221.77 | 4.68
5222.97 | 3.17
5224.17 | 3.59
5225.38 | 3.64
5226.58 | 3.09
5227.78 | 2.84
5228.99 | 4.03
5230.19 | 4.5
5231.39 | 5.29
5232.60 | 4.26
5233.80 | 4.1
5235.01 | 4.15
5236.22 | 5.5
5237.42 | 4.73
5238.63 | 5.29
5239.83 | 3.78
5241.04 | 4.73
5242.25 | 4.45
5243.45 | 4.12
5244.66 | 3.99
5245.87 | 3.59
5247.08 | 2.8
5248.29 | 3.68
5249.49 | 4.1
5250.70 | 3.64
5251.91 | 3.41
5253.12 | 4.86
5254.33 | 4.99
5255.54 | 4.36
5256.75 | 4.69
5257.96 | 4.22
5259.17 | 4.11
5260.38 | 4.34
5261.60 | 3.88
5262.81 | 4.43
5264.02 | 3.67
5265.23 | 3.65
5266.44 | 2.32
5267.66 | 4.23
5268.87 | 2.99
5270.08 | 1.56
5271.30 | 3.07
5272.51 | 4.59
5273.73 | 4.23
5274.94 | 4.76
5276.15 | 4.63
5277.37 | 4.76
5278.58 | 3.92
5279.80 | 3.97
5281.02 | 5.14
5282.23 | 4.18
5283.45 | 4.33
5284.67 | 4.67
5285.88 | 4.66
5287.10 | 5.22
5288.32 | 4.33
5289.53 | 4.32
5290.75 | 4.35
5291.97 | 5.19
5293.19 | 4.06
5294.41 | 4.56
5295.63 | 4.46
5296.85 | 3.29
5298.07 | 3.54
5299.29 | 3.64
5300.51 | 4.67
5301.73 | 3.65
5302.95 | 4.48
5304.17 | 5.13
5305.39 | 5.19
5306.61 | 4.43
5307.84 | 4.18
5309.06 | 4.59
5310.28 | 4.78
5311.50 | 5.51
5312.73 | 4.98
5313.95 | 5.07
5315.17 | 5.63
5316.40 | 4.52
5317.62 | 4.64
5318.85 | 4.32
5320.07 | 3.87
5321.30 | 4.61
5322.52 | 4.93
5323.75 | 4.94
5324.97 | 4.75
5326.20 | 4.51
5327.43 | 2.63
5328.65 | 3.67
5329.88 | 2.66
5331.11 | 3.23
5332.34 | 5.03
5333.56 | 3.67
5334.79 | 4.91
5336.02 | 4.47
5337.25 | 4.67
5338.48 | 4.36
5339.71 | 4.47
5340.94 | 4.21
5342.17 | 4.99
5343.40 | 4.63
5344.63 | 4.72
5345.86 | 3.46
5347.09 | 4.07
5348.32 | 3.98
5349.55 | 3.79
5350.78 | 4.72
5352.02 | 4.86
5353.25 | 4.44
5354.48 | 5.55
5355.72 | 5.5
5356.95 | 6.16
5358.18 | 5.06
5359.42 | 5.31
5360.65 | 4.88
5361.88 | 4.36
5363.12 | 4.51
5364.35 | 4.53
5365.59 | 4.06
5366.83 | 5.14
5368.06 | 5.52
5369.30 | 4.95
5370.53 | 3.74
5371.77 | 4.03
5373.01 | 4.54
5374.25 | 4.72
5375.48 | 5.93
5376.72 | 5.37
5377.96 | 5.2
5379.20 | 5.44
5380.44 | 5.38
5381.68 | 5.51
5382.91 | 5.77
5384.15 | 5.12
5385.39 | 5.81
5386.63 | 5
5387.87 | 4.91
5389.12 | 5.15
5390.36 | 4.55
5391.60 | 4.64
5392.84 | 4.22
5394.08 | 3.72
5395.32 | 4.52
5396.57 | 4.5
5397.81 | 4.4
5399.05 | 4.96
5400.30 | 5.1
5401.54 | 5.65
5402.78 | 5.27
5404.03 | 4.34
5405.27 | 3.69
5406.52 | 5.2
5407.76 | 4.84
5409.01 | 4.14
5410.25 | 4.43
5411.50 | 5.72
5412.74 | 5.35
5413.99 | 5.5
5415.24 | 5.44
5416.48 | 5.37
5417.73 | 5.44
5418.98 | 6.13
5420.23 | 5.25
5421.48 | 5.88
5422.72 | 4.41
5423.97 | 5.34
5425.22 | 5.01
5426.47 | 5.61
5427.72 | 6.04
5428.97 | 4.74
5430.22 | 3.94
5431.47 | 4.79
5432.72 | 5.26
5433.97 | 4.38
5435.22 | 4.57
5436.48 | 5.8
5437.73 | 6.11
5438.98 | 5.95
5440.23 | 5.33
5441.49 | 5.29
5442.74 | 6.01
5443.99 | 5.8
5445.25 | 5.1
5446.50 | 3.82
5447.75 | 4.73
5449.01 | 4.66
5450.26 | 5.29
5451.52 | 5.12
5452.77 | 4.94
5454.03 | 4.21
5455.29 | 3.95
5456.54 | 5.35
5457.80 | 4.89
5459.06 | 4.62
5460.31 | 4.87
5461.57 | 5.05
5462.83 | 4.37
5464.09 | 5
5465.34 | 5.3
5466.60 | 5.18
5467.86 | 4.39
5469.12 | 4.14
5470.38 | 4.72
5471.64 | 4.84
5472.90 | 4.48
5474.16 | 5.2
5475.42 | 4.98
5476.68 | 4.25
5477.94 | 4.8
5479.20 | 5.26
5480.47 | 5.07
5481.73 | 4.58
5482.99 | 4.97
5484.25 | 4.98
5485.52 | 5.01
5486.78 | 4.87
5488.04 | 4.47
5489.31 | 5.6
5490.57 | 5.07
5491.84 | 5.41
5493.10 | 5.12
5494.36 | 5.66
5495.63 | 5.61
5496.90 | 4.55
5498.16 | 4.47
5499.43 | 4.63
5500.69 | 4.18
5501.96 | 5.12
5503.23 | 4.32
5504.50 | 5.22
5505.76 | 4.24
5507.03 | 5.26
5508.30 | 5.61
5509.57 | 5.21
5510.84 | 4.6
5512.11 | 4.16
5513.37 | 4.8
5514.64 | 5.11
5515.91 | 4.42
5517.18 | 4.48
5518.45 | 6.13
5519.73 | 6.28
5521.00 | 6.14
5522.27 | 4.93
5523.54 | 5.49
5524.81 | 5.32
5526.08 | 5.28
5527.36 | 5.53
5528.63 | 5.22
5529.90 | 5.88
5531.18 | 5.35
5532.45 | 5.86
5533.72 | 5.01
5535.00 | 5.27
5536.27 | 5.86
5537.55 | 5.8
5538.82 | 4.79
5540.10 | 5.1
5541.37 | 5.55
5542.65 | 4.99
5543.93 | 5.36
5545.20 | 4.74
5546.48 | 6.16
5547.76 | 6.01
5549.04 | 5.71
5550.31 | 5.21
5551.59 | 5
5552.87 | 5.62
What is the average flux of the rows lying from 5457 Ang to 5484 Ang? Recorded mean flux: 4.8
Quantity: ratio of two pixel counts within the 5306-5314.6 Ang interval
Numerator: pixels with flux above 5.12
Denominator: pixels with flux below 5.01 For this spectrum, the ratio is 0.20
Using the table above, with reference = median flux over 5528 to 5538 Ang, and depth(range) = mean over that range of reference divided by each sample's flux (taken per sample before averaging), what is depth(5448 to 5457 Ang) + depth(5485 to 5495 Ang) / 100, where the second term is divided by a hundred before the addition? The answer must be 1.19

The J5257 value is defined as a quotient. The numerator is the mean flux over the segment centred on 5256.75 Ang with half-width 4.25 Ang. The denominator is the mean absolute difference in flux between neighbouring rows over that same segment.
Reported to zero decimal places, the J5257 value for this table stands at 14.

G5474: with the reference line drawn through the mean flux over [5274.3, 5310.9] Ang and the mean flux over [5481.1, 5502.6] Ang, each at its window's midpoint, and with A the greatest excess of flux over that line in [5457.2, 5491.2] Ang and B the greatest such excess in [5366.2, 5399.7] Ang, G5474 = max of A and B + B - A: 1.9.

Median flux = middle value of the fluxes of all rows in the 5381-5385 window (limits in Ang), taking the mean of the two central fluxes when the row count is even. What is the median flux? 5.5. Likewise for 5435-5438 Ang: 5.8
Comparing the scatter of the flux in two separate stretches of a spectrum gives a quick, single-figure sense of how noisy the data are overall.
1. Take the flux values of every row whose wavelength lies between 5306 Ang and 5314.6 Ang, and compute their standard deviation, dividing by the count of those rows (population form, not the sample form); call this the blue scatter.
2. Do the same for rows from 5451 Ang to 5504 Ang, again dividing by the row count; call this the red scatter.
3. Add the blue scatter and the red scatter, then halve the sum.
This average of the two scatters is 0.41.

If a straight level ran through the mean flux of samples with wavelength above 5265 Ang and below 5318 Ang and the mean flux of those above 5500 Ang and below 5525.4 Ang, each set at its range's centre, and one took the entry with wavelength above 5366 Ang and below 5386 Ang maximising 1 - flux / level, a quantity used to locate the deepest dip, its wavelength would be 5370.53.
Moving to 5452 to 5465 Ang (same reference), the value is 5455.29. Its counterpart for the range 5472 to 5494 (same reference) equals 5476.68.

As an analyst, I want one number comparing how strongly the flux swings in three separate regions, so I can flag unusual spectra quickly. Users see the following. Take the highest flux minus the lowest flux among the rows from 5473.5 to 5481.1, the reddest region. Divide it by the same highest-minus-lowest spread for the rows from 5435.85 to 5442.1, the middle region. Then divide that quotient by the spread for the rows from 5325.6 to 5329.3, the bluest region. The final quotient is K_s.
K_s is 0.66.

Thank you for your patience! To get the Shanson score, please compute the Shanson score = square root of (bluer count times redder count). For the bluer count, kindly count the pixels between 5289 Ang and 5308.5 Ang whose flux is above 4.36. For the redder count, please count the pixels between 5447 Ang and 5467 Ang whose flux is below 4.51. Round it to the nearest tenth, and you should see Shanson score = 4.9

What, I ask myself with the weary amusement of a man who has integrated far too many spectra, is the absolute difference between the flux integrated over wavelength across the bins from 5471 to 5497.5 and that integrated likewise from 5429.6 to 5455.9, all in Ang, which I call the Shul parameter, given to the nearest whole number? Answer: 1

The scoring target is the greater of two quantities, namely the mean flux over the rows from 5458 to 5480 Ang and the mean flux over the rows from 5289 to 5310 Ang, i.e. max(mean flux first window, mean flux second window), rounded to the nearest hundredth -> 4.79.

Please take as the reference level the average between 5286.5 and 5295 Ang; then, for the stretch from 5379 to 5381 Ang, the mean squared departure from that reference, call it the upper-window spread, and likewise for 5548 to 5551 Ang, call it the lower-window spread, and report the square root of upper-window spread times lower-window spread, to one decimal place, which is 0.8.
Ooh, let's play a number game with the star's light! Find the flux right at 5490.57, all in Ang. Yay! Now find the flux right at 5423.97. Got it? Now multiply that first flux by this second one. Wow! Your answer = 27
